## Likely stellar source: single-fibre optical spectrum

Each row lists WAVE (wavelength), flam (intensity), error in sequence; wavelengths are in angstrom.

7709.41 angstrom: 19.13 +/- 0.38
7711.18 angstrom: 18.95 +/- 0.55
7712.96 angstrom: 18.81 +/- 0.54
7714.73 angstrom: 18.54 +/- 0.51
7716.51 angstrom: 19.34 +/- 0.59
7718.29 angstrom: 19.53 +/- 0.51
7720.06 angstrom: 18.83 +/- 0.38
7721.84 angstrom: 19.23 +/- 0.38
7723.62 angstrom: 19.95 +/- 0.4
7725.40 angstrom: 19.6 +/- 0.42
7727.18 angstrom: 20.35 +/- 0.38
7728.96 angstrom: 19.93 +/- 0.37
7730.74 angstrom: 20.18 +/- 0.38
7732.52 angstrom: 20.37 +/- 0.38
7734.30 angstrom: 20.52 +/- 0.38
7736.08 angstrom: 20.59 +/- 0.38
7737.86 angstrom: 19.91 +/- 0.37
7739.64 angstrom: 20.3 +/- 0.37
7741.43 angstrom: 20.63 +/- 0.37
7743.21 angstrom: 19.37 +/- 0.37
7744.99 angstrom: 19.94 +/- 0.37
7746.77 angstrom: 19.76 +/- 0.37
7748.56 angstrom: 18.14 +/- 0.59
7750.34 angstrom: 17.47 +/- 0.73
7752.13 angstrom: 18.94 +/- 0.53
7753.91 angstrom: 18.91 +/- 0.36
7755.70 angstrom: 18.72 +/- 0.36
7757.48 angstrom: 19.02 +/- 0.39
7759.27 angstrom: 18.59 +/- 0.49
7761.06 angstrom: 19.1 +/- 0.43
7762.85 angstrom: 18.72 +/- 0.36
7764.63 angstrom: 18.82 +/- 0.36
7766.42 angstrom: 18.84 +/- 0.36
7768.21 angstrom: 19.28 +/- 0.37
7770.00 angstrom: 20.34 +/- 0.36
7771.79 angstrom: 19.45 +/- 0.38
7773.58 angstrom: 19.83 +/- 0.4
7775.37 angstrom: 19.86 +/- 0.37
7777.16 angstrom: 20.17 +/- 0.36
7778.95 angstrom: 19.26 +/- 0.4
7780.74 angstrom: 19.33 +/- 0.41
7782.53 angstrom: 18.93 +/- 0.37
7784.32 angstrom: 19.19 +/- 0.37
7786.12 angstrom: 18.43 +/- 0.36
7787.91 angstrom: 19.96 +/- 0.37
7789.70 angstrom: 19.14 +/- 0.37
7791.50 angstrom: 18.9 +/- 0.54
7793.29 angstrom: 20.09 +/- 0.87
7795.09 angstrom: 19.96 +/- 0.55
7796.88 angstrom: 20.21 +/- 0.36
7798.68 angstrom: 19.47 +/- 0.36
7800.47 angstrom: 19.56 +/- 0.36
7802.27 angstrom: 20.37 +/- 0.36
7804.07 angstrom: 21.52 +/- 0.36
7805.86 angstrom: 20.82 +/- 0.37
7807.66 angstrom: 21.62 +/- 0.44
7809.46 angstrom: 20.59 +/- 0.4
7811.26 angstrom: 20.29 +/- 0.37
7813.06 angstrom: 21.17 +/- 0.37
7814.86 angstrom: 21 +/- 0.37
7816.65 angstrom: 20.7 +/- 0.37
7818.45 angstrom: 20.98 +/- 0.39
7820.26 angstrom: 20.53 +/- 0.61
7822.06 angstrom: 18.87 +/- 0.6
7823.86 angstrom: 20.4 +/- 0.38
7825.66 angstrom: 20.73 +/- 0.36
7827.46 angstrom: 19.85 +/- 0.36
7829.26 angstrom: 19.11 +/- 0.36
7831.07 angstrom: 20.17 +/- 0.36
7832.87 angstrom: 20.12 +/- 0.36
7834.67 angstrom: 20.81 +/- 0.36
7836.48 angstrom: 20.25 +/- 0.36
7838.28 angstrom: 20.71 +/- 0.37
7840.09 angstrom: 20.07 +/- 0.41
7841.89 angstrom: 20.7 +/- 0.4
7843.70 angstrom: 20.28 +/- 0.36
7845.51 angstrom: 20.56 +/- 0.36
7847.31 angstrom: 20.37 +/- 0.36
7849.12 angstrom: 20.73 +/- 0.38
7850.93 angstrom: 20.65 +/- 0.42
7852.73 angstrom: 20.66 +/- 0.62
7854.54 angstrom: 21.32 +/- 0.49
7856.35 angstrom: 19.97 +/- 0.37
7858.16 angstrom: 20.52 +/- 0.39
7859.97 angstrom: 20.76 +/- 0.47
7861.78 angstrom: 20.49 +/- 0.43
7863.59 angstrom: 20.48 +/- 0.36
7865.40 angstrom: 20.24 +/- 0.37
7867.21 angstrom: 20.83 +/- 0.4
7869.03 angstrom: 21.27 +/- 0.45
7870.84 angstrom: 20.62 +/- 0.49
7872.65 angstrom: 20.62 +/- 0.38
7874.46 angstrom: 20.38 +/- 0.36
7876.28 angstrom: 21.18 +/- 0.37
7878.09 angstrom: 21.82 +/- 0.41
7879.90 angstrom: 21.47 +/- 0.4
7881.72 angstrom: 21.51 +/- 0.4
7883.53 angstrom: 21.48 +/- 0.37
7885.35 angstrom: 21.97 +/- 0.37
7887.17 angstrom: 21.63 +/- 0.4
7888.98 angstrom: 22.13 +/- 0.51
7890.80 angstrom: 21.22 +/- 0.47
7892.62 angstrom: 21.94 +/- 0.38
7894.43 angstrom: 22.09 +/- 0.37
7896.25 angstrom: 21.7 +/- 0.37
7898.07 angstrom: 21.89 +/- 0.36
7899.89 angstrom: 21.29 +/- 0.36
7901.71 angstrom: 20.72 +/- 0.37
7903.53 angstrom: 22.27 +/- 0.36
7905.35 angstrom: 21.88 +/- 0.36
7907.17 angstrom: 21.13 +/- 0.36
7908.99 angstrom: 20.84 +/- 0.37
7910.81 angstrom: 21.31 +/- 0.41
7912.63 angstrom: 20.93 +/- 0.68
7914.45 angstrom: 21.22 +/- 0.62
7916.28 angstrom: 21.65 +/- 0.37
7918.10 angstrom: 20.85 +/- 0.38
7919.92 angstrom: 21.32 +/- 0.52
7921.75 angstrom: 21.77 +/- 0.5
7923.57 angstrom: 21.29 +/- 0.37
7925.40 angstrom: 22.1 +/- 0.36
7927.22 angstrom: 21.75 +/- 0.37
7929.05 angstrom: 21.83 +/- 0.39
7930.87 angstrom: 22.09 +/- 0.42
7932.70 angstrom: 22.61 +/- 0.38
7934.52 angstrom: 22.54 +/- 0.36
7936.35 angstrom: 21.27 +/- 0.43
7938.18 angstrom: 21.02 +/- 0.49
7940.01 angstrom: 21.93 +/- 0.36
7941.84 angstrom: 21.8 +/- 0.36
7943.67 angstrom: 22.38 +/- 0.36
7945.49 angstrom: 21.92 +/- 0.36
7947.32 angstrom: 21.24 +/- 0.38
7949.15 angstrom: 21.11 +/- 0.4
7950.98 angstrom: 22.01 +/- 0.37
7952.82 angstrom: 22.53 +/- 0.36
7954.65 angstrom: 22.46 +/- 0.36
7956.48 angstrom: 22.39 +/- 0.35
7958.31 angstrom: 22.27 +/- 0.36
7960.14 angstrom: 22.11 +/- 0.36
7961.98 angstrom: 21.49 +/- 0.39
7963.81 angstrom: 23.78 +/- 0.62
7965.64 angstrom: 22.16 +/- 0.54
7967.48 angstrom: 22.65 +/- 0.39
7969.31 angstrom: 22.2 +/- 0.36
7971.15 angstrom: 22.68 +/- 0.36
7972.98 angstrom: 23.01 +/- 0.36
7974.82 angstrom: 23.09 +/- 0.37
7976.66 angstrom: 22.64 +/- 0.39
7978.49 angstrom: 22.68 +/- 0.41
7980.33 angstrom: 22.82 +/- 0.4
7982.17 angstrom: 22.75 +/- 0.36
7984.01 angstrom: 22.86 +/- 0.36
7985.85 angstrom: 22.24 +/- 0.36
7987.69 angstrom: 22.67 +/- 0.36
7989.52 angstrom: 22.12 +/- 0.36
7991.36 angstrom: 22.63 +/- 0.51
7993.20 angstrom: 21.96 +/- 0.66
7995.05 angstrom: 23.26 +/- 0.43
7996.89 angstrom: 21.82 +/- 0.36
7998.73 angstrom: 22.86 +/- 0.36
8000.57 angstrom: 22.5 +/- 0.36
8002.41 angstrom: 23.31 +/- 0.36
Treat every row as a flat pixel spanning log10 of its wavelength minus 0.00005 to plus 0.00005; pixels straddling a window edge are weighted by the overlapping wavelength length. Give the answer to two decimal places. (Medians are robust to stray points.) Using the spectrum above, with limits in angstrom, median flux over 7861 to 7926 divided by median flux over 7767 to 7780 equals 1.07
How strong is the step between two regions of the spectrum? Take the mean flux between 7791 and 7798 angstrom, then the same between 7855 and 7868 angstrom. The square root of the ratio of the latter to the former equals 1.02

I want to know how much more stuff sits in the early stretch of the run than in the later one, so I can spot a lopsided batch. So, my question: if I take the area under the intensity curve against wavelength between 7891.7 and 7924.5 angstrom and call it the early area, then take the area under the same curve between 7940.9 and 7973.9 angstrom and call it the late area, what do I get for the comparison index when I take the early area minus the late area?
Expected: -30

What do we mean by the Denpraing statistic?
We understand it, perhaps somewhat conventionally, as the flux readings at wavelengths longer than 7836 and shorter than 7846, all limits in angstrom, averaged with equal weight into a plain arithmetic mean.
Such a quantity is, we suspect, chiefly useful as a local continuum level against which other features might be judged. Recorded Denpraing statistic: 20.4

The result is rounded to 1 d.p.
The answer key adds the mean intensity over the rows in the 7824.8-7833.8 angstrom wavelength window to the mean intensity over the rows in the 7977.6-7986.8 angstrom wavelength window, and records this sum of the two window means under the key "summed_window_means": 42.7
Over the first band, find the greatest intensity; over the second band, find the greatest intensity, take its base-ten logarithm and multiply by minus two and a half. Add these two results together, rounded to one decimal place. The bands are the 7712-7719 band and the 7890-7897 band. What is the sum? 16.2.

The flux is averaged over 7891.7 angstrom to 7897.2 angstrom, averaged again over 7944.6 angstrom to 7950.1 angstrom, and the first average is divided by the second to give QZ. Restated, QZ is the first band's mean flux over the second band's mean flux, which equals 1.02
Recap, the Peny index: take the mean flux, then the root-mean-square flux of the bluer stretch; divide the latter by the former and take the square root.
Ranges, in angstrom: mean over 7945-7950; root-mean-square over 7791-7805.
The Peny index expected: 0.97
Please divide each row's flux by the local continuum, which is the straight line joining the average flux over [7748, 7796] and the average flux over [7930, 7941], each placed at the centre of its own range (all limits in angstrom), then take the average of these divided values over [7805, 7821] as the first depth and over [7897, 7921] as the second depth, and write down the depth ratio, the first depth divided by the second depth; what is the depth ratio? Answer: 1.06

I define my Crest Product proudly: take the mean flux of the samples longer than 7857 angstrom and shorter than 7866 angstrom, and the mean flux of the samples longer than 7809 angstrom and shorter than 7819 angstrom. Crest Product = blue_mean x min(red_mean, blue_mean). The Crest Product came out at 426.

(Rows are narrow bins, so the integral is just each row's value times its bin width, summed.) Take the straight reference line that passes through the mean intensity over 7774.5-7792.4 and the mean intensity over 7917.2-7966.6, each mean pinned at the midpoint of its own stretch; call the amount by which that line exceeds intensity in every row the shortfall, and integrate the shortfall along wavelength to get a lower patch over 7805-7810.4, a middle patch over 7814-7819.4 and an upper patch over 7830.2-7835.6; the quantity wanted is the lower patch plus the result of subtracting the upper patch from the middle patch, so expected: -11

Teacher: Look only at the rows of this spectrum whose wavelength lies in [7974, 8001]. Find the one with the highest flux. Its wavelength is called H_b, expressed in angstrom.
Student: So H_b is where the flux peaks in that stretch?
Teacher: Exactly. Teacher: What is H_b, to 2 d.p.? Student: 7995.05 angstrom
